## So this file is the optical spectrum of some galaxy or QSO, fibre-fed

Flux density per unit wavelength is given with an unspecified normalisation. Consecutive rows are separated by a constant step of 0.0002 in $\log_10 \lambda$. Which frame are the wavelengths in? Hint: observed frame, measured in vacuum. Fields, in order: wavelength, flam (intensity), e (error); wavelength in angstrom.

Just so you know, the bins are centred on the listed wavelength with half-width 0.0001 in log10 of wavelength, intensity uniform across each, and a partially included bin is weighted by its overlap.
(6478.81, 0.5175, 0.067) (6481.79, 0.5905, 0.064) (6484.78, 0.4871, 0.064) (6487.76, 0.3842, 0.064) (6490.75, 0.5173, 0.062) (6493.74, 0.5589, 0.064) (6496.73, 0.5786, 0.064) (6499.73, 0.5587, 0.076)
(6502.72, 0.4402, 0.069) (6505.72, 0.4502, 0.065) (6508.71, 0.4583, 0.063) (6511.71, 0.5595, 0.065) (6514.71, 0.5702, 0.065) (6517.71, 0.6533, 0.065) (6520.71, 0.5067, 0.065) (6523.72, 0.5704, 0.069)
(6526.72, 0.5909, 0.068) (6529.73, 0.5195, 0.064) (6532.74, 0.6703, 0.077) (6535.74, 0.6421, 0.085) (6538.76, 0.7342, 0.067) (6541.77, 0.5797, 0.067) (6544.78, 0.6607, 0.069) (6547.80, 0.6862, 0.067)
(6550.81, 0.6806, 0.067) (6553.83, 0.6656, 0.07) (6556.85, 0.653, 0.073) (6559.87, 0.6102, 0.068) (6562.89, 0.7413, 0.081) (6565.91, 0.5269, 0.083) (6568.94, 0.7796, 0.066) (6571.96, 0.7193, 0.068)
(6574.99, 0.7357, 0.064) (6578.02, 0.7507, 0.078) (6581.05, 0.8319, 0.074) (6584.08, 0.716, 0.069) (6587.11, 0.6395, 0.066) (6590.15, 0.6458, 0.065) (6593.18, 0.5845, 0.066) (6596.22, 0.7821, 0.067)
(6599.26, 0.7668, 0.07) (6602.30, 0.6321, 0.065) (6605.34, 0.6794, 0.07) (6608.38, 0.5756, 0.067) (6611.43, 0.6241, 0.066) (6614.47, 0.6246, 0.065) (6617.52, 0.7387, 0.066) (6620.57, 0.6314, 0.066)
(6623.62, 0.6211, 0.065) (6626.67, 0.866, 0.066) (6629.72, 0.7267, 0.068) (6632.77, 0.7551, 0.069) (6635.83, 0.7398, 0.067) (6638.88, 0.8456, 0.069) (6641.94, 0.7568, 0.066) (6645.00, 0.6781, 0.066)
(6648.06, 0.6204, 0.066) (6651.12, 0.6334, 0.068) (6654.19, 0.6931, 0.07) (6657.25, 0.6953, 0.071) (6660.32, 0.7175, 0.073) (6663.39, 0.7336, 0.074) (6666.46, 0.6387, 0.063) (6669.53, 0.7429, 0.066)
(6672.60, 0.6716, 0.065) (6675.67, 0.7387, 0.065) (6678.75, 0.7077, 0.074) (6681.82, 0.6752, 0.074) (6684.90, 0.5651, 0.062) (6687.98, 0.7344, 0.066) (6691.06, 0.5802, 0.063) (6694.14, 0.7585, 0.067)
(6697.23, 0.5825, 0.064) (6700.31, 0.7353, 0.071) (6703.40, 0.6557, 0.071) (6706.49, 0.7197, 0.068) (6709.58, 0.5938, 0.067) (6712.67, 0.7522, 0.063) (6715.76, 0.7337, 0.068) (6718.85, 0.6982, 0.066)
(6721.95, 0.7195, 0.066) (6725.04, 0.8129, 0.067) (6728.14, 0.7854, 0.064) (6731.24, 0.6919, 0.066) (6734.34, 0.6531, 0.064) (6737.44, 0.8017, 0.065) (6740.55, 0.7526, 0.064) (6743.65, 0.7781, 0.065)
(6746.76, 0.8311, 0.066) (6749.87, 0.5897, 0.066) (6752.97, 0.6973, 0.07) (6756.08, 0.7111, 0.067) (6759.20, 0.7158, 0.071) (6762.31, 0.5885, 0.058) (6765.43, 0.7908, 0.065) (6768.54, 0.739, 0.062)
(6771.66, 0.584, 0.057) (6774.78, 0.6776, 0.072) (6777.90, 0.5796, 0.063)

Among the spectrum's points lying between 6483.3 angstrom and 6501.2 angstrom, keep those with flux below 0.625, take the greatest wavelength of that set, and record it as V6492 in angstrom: 6499.73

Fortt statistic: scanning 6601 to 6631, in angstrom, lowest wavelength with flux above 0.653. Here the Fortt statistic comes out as 6605.34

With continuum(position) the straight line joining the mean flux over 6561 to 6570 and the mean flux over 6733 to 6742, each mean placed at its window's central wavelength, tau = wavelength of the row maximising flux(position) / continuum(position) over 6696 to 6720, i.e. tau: 6712.67 angstrom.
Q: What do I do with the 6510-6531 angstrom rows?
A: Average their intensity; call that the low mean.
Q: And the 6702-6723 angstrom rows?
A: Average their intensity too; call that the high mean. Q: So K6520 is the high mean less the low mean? 0.13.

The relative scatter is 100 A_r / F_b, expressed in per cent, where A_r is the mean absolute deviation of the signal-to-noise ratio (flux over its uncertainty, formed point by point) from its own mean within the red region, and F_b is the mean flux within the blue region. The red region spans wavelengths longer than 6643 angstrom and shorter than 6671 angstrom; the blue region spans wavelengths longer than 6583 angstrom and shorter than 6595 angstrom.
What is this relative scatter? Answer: 59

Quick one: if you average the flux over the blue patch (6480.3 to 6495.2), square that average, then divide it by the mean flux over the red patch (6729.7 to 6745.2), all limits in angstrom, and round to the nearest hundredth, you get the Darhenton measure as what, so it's 0.35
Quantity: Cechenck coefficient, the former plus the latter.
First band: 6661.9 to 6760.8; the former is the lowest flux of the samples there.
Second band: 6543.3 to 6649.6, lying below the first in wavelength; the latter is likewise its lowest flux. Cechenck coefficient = 1.09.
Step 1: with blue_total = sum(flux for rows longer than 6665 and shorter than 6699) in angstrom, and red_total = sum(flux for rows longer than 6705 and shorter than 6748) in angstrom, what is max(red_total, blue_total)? 10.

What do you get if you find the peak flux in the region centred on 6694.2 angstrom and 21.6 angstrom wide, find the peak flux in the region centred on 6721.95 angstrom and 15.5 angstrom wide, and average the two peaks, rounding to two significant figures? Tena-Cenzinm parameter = 0.79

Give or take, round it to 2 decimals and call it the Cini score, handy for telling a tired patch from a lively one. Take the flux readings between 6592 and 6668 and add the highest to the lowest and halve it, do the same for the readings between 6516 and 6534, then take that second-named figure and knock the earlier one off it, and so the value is -0.13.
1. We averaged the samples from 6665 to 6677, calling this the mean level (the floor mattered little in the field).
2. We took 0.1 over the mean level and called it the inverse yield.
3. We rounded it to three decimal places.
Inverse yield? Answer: 0.143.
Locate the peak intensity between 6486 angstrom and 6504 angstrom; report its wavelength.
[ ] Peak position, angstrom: 6496.73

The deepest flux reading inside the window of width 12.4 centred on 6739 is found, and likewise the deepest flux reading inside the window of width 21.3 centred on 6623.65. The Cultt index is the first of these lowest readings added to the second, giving 1.27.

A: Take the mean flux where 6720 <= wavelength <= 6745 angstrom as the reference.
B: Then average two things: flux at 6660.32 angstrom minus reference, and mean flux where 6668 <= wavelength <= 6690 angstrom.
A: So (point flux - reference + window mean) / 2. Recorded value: 0.33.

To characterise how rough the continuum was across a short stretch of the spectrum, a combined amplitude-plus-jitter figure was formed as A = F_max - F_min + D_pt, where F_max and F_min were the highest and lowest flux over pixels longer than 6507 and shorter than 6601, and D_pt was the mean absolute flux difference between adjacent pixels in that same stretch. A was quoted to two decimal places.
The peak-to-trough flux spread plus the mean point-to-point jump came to 0.45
